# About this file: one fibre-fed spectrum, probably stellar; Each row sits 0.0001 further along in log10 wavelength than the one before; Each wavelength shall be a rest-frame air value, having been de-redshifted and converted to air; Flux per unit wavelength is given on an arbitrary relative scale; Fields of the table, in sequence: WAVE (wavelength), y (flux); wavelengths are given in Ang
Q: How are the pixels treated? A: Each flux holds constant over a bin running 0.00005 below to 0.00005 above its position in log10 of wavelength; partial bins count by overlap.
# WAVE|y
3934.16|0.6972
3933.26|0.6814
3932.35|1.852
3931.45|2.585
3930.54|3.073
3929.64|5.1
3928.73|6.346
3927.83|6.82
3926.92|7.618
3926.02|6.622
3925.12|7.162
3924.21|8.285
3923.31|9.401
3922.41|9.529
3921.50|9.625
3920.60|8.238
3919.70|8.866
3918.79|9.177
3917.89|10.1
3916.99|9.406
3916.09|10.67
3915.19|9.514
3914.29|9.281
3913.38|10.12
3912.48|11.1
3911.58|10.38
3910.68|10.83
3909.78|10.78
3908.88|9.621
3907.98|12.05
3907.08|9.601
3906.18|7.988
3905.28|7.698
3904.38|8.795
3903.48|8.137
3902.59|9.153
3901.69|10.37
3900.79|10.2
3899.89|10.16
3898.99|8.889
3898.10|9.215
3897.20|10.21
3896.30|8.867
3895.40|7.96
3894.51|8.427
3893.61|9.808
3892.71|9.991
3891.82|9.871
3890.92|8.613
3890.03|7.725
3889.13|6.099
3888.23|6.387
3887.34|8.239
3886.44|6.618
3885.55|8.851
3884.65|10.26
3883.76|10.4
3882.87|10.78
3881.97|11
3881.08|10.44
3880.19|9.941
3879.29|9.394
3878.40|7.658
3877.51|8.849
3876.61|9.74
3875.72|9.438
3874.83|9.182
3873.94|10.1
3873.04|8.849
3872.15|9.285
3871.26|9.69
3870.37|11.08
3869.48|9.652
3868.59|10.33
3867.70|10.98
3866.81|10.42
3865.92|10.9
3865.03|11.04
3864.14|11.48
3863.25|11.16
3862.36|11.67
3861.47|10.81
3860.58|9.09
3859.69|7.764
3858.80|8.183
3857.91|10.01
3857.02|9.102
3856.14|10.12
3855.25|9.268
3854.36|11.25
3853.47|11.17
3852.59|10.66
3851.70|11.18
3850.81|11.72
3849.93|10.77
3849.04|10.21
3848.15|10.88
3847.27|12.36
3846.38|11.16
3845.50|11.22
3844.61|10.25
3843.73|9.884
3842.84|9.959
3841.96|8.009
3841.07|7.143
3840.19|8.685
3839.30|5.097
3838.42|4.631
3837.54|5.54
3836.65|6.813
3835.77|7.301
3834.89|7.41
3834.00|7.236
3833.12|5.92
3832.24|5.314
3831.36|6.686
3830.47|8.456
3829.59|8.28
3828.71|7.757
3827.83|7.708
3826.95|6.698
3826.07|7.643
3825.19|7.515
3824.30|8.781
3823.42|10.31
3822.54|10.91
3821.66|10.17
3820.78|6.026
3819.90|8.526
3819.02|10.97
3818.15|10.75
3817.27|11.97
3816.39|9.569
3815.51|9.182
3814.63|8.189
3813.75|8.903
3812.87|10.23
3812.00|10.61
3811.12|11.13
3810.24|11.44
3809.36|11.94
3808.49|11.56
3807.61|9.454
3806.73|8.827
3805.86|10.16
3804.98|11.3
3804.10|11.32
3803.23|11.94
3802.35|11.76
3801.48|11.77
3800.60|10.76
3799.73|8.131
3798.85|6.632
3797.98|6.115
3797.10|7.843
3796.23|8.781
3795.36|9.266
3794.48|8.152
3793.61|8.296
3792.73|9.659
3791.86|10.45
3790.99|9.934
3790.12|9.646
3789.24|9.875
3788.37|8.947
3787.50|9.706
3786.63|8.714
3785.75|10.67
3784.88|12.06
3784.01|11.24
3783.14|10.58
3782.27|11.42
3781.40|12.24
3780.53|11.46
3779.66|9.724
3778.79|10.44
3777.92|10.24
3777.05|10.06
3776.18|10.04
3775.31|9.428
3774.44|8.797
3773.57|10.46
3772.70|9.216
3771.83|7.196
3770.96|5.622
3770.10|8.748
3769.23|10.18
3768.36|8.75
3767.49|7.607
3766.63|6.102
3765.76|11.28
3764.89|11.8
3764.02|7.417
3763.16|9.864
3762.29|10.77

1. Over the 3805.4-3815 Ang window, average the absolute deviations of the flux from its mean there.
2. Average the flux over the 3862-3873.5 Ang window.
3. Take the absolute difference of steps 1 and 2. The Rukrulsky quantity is 9.5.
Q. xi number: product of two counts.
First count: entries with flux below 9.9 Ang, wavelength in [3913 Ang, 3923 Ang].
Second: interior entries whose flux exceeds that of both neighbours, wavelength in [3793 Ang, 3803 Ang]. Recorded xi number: 16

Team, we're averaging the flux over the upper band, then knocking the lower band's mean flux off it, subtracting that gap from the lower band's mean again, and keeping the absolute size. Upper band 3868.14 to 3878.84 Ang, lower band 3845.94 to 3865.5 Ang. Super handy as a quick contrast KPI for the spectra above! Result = 11.5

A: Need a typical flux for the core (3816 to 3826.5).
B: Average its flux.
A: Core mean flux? 9.4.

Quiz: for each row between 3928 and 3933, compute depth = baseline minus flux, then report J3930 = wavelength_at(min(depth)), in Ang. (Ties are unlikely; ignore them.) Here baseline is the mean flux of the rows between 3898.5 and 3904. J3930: 3928.73 Ang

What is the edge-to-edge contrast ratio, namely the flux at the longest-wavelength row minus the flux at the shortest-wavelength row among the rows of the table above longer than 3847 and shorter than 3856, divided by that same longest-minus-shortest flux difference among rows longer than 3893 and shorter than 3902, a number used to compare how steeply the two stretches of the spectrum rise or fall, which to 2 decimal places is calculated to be -5.50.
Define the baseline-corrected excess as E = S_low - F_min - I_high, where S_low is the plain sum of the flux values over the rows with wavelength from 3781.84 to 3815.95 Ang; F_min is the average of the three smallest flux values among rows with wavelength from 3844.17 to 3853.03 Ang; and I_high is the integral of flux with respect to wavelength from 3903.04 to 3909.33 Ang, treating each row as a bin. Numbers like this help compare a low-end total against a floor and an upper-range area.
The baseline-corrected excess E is 319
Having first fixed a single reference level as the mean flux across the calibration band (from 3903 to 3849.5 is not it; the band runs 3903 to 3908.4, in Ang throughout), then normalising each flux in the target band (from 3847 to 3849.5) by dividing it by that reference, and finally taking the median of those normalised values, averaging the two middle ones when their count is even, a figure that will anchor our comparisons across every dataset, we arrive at 1.20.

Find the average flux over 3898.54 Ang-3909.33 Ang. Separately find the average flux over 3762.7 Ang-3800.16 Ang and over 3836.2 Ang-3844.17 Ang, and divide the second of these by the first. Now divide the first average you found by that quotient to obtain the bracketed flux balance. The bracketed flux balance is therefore 12.0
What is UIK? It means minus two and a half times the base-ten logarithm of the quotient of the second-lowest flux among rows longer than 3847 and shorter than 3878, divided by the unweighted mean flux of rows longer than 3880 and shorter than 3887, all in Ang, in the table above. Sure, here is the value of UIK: 0.2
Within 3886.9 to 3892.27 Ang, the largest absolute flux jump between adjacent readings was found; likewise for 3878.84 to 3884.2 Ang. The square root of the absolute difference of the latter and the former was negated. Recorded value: -1.14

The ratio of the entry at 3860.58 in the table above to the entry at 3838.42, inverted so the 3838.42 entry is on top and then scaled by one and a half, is 0.76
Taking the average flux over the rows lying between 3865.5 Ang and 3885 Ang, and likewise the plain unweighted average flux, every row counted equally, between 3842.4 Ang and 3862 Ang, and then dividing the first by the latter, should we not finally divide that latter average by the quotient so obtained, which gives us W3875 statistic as 10.7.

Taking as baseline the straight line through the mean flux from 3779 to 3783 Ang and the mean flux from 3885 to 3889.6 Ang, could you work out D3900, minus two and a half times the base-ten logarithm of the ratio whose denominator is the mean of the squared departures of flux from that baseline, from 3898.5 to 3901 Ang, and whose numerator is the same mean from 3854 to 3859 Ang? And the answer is 1.4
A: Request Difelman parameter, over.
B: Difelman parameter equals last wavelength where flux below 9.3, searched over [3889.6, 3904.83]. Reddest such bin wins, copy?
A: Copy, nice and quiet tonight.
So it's 3904.38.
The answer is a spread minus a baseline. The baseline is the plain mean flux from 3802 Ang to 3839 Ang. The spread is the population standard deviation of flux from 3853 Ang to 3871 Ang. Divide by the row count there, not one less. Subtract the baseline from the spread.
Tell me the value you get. -7.9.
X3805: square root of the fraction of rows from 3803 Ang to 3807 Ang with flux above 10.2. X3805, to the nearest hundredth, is 0.77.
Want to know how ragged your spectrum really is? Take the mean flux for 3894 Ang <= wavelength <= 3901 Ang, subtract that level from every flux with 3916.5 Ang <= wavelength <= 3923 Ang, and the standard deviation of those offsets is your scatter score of 0.6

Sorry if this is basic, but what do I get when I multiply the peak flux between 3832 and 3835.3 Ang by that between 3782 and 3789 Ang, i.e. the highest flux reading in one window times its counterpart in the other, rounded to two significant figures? 89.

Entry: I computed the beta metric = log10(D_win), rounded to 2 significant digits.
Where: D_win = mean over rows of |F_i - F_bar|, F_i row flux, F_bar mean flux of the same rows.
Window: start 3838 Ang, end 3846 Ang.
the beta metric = 0.27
